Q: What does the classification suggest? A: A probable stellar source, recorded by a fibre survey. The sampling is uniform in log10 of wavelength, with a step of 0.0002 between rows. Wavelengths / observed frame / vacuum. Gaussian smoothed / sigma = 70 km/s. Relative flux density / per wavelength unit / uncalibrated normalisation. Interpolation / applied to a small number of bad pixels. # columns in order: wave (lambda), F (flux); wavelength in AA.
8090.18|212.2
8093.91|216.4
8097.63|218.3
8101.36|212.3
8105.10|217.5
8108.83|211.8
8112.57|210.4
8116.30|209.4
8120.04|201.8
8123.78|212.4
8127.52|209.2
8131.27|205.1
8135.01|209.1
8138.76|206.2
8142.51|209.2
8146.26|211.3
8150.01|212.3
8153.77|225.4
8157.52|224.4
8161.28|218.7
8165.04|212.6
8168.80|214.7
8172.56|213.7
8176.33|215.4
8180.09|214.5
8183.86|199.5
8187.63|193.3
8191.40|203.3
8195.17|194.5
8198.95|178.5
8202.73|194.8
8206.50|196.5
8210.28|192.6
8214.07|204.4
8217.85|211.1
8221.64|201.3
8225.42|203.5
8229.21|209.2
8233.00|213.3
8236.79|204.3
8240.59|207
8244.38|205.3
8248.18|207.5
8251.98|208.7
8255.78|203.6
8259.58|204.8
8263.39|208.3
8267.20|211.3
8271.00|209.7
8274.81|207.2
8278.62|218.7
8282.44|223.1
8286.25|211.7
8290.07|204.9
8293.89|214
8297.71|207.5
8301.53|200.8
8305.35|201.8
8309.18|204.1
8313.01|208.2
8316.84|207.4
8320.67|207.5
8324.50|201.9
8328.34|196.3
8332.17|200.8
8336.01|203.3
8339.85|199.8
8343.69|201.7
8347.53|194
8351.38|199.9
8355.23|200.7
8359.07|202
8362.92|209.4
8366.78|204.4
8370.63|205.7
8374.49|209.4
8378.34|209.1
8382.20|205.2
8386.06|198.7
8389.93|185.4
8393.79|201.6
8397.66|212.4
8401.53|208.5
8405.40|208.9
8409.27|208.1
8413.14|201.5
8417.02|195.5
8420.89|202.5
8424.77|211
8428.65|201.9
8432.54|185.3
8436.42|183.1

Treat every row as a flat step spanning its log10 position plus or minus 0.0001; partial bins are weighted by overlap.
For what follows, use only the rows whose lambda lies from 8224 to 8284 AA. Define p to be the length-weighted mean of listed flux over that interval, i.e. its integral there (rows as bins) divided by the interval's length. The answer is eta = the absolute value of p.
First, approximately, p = 209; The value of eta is 209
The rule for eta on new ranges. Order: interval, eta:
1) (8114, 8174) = 212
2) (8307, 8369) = 203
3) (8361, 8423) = 204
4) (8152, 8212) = 206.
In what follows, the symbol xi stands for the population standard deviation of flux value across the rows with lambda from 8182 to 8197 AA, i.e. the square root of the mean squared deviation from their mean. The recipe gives 4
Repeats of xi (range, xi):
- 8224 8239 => 4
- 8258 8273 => 2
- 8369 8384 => 2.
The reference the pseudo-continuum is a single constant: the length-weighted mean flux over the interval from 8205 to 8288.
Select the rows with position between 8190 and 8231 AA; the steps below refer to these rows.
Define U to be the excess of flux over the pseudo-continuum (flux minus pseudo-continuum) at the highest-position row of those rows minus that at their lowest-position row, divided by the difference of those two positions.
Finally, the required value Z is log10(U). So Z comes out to -0.8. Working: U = 0.16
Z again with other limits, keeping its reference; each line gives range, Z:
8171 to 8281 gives -1.3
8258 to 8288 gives -0.6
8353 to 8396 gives -1.6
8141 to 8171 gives -0.7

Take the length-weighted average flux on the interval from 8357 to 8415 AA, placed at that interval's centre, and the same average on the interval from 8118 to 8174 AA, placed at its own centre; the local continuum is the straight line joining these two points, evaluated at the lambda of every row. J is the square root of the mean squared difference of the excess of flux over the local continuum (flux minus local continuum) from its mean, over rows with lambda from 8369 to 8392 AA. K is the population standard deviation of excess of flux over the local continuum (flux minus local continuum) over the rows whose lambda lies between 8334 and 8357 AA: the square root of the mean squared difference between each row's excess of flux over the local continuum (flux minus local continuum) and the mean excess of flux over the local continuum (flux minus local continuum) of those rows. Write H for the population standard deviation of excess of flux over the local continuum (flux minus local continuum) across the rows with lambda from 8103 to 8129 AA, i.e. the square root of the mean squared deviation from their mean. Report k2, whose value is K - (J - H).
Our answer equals -1.1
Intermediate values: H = 4.2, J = 8.1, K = 2.8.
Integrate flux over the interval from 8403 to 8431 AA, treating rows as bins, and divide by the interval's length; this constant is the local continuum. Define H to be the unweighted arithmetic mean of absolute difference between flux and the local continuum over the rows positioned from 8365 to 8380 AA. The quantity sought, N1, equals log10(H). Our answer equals 0.5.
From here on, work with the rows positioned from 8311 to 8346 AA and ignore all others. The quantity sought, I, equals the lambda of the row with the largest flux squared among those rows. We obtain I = 8313.01 AA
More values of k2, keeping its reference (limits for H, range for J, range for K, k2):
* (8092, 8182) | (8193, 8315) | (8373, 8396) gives 5.0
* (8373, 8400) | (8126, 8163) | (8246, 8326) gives 6.4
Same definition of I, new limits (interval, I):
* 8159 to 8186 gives 8161.28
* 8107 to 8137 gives 8123.78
